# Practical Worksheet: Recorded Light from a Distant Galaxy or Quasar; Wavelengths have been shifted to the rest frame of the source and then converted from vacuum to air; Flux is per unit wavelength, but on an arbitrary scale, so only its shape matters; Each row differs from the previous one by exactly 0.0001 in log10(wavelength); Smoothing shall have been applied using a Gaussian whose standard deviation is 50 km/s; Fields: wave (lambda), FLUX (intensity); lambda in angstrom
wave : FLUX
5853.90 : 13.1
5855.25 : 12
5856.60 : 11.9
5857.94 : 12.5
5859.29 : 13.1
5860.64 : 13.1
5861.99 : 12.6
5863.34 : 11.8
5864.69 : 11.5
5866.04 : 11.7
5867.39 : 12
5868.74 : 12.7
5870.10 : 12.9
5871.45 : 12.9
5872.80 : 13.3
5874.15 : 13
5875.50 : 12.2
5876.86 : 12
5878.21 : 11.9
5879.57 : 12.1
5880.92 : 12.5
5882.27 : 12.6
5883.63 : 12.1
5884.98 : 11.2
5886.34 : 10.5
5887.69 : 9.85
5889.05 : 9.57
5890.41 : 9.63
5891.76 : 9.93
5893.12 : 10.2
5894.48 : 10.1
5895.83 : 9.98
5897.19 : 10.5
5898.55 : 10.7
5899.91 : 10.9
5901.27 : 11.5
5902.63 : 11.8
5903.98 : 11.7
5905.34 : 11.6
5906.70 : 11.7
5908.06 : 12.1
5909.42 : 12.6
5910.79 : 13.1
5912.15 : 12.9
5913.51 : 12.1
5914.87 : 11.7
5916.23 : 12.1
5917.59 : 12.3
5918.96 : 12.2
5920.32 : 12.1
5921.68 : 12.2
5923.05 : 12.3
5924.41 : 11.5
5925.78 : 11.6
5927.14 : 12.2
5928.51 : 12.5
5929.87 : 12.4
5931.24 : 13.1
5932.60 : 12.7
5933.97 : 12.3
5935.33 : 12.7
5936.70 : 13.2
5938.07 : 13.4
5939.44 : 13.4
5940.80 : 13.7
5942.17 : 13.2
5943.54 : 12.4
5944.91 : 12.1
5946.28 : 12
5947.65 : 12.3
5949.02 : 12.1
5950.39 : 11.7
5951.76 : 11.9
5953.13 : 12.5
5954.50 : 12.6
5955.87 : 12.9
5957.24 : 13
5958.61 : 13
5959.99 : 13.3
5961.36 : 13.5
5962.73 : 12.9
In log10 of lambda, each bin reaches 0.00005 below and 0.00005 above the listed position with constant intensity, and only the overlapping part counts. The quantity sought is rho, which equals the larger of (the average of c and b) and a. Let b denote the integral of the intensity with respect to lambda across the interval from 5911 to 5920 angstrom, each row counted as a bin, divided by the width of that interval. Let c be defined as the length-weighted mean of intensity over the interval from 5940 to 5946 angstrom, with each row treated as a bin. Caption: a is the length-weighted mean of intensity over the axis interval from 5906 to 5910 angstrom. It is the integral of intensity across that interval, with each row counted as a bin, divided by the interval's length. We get 12.5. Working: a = 12.1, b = 12.3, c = 12.8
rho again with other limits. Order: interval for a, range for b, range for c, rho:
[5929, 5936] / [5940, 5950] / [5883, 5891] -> 12.7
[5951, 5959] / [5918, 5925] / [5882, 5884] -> 12.6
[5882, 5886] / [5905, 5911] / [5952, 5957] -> 12.4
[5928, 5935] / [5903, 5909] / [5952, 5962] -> 12.6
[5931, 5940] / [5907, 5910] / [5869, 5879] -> 13.0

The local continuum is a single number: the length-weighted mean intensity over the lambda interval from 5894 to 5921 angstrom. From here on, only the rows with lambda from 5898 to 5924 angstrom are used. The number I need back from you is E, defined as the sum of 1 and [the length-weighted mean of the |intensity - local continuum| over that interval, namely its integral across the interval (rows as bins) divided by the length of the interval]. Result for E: 1.5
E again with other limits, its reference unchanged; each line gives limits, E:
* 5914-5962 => 1.8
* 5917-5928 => 1.4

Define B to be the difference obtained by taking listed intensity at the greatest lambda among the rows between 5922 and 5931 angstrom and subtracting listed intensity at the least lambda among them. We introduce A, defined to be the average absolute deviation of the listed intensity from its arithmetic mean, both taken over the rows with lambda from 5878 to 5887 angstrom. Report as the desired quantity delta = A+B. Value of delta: 0.7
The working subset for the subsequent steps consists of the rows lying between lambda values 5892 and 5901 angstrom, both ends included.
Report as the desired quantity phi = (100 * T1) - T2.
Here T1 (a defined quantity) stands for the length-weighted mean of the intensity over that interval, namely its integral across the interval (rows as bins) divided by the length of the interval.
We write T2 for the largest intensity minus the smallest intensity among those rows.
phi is 1041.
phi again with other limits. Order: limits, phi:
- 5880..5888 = 1154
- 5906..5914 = 1240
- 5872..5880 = 1242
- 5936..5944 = 1322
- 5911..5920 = 1225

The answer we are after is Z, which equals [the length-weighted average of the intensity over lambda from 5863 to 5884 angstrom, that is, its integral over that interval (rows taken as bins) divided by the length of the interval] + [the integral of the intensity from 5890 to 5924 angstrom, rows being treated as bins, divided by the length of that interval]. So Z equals 23.9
